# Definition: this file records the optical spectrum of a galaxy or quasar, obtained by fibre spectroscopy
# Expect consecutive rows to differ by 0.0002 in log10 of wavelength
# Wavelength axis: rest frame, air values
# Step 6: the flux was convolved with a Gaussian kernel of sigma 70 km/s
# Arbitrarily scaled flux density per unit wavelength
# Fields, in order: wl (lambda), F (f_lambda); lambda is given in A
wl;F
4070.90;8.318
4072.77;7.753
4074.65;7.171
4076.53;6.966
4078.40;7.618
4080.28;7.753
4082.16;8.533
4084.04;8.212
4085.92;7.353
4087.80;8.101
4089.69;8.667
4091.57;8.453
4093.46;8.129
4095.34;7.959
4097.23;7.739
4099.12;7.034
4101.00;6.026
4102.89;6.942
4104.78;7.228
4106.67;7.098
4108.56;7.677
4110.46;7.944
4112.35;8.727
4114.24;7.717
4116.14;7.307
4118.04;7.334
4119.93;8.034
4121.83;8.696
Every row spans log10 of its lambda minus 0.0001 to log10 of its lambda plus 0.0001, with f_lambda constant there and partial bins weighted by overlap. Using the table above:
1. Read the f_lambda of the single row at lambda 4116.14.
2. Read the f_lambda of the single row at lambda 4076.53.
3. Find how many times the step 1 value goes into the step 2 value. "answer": 0.953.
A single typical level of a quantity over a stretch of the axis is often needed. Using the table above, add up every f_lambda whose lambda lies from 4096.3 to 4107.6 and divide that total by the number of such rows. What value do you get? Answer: 7.0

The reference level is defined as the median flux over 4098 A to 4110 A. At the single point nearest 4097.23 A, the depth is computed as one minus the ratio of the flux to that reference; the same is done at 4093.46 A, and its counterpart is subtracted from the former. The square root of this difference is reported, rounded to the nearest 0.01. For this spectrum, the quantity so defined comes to 0.23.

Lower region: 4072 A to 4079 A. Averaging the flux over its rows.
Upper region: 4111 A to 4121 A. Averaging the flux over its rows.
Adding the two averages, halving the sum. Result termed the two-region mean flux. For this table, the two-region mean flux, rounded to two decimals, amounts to 7.60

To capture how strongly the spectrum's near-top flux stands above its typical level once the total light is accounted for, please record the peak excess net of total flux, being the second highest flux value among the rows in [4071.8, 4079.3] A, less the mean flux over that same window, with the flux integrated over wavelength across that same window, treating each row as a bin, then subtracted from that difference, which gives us -55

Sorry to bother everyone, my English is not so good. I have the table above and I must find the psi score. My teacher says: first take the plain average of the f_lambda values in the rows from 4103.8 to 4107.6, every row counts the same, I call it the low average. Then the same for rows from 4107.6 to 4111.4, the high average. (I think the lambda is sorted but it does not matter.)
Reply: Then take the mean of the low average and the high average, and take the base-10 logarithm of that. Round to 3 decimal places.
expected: 0.874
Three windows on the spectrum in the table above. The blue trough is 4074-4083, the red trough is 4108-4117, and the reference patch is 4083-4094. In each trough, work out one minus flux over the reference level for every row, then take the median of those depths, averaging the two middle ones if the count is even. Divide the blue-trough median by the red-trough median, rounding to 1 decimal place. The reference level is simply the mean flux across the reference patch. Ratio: 1.2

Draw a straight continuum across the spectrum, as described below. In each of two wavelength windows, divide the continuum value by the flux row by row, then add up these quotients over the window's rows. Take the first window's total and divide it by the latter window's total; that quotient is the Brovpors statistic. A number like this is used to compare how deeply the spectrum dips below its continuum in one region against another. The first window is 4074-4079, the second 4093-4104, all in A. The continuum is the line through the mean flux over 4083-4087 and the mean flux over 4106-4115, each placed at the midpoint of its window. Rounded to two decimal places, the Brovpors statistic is 0.50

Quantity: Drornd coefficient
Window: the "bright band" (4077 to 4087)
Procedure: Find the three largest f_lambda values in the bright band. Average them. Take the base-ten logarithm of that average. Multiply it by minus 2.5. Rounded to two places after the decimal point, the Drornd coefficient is -2.28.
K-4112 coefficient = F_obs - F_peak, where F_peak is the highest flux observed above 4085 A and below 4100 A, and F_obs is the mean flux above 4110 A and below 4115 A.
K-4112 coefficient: -0.5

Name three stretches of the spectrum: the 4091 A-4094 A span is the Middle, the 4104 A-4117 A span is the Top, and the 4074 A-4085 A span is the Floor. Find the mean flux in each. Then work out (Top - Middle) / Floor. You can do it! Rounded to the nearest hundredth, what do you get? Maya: -0.08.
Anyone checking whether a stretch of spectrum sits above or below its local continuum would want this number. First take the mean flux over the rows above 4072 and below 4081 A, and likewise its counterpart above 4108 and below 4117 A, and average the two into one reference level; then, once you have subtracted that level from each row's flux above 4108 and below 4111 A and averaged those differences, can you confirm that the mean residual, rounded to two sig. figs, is 0.15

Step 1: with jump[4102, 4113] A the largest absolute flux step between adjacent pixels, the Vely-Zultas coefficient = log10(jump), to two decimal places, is -0.11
